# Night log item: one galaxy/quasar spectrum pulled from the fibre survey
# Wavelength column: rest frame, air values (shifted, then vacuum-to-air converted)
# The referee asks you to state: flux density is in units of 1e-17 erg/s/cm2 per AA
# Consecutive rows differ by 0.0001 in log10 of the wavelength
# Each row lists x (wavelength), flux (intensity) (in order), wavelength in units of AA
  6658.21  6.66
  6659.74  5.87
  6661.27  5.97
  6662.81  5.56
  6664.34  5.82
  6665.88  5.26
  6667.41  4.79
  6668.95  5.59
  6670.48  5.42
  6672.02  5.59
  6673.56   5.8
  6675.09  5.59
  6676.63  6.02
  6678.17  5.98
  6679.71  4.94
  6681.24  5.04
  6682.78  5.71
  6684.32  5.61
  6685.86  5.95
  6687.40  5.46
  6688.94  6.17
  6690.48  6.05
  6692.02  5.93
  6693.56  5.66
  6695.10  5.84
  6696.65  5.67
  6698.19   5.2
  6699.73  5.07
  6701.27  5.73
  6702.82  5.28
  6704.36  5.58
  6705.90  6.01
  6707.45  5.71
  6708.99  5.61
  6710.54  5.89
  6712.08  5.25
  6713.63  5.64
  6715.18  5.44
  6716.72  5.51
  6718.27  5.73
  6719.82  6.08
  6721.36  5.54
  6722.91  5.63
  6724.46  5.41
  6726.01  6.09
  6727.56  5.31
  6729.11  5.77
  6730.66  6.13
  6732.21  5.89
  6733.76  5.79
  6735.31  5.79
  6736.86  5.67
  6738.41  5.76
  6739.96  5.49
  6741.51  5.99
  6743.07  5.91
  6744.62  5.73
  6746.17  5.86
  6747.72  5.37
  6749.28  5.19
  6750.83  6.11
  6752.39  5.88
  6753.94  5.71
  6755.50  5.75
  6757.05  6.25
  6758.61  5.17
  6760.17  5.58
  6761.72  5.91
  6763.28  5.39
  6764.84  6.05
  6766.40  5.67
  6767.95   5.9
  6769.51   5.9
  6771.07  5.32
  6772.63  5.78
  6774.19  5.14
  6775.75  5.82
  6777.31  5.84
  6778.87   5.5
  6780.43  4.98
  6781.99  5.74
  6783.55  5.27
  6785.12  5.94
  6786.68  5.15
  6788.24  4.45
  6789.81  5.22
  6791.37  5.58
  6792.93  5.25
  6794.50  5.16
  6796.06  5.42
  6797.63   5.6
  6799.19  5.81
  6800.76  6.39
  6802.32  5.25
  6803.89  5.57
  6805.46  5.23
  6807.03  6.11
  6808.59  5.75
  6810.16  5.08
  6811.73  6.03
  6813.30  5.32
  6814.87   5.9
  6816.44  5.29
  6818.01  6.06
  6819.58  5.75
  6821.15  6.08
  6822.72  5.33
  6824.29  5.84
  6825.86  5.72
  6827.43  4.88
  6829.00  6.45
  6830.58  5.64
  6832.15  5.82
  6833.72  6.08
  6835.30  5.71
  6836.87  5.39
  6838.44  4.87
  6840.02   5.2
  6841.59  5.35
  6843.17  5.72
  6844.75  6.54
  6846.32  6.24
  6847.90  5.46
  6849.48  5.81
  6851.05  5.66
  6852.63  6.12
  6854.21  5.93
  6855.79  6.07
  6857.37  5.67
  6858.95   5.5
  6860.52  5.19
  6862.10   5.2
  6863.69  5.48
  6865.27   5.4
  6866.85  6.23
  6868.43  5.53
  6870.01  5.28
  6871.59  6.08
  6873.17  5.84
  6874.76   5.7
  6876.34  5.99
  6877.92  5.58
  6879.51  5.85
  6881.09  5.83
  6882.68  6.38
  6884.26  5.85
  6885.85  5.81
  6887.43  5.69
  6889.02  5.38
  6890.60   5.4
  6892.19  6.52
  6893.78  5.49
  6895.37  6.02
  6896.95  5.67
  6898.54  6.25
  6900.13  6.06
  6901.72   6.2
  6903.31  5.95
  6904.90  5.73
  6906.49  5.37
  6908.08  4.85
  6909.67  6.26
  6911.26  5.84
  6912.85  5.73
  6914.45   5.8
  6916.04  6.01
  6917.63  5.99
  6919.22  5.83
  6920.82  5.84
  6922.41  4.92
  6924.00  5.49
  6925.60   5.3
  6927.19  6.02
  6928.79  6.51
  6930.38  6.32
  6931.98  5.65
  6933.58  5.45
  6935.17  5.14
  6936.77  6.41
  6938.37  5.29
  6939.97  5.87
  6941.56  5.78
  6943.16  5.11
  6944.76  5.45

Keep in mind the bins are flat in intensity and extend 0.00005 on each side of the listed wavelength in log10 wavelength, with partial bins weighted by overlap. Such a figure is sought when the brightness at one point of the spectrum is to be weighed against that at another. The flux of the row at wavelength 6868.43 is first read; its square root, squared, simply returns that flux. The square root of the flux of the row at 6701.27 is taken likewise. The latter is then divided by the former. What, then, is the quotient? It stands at 0.433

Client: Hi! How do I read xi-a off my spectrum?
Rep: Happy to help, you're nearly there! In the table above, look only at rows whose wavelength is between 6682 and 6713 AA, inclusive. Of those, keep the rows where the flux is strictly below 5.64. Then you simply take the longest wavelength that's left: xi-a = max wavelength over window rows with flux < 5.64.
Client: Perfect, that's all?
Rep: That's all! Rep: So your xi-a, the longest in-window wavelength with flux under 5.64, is 6712.08 AA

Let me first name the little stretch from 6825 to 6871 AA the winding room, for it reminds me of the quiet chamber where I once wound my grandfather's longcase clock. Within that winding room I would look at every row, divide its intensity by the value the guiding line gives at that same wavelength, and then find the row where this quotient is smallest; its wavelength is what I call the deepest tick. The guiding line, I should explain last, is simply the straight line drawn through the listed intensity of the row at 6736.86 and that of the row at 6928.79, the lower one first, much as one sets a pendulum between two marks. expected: 6838.44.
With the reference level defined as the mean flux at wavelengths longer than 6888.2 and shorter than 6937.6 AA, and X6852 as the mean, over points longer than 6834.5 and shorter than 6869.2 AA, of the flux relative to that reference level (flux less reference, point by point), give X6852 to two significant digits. -0.14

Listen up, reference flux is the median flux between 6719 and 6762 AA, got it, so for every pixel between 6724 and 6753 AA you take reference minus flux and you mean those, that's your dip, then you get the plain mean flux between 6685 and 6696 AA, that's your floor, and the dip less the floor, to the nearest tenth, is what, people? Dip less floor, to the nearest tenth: -5.8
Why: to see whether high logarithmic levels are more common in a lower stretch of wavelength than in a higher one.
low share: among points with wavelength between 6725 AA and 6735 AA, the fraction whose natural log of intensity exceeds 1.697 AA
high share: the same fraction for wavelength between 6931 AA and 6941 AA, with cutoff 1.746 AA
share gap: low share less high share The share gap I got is 0.50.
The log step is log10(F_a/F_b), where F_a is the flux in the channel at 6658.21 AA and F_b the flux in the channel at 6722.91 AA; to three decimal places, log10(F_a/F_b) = 0.073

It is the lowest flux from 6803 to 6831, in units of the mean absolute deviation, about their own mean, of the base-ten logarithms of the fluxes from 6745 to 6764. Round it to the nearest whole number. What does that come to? 223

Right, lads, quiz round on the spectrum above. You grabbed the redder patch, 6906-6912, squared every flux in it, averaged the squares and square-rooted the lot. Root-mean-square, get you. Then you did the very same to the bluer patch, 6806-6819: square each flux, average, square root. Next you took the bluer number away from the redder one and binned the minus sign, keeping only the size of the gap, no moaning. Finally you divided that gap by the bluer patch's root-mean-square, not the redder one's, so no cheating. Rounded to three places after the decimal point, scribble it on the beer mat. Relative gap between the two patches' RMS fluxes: 0.018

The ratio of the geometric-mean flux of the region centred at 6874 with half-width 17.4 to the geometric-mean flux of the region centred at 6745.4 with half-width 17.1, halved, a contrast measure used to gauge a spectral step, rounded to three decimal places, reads 0.493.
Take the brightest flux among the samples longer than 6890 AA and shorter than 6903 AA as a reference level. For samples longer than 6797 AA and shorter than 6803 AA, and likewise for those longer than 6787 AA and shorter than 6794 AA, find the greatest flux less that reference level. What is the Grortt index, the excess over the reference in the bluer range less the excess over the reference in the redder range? -0.8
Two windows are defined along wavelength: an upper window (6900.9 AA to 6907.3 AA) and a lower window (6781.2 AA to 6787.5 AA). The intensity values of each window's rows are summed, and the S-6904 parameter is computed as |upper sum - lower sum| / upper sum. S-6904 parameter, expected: 0.049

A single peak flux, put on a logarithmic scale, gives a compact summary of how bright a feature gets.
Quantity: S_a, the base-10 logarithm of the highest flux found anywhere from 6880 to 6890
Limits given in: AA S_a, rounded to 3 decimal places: 0.805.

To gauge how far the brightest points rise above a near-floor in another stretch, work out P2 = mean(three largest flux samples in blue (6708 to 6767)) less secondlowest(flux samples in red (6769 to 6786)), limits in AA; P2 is 1.02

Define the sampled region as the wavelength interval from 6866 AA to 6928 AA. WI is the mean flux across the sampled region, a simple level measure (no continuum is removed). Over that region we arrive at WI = 5.78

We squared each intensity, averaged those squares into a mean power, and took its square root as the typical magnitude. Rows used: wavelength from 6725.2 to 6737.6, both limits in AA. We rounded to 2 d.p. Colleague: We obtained 5.81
